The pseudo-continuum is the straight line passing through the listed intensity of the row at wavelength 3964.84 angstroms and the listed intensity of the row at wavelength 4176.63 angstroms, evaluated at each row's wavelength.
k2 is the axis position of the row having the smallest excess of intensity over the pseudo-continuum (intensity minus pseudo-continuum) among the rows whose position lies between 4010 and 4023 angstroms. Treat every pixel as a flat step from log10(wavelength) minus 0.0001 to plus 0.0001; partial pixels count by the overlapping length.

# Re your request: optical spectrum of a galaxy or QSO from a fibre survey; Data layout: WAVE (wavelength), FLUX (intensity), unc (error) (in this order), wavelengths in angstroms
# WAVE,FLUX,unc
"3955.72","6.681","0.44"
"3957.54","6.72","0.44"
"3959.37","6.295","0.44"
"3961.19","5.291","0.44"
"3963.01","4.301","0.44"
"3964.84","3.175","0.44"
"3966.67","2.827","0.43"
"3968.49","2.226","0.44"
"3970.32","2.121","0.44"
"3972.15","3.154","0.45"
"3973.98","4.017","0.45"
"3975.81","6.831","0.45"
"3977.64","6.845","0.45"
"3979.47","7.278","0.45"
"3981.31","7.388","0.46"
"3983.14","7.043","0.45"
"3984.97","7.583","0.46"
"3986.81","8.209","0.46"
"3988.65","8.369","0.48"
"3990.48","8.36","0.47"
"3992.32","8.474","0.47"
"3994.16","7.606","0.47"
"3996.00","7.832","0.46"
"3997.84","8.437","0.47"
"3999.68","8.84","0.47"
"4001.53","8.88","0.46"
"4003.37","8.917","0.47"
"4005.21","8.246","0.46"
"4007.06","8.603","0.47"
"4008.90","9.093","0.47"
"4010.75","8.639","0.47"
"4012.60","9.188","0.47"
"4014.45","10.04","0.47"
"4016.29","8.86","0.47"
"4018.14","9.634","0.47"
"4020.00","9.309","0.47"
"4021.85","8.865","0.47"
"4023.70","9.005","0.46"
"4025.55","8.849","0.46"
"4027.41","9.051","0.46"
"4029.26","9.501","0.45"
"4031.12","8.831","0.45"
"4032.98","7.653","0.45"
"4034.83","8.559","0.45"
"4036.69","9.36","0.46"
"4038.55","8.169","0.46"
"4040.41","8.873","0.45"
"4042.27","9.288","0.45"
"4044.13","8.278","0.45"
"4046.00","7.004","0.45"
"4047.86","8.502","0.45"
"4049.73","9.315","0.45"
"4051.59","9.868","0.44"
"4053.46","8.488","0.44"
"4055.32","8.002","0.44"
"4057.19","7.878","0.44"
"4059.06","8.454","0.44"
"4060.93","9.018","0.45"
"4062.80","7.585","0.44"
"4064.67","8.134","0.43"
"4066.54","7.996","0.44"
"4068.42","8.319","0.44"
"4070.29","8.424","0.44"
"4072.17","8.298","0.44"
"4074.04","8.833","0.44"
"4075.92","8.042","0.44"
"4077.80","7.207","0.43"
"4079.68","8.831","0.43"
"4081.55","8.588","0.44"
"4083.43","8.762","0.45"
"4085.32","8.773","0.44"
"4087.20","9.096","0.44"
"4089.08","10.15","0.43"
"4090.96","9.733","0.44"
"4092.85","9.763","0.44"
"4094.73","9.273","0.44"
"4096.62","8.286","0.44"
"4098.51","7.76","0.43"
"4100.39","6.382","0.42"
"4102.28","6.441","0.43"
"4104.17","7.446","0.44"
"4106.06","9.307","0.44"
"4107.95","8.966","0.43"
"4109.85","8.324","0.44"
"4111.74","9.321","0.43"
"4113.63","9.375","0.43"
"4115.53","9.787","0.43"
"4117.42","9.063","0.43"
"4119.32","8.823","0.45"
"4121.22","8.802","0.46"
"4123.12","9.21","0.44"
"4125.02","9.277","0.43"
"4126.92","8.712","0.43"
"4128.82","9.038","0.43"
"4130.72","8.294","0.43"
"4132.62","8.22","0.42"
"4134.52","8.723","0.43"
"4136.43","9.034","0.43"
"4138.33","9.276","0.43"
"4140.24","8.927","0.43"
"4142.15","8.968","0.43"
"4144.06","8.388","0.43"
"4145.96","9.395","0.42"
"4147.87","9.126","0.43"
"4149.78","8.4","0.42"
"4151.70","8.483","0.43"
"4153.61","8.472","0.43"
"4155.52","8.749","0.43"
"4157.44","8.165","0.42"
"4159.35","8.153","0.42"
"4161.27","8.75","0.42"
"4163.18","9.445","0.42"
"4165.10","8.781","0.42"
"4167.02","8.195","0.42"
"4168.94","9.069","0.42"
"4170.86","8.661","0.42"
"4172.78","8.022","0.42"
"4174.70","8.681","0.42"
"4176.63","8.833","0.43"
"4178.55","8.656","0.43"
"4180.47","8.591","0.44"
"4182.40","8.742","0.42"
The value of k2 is 4021.85 angstroms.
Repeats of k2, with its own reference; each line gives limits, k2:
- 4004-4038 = 4032.98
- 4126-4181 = 4172.78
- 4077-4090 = 4077.80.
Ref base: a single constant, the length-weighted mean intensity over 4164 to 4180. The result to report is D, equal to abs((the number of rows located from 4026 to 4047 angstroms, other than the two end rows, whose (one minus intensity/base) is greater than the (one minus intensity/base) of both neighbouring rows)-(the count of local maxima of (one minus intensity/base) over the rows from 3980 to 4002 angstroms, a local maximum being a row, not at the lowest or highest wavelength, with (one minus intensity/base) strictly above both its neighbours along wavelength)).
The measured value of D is 1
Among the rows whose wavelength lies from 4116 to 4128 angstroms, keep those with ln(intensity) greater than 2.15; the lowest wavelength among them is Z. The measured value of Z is 4117.42 angstroms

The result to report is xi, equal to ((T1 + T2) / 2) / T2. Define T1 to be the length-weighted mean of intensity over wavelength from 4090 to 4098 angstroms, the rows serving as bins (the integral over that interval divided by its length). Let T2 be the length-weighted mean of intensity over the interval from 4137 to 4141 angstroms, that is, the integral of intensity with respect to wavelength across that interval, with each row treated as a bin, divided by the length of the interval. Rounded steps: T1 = 9.2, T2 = 9.11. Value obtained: 1.00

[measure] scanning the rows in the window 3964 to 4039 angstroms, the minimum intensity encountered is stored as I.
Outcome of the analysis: 2.121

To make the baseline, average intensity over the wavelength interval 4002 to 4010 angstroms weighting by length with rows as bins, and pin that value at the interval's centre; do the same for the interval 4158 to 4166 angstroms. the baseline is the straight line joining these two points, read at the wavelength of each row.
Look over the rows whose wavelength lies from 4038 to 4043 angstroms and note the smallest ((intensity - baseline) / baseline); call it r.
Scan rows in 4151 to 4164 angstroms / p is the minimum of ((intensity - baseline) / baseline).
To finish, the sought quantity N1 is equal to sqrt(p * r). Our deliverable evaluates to 0.067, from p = -0.069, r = -0.06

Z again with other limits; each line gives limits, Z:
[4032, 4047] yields 4036.69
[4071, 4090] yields 4074.04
